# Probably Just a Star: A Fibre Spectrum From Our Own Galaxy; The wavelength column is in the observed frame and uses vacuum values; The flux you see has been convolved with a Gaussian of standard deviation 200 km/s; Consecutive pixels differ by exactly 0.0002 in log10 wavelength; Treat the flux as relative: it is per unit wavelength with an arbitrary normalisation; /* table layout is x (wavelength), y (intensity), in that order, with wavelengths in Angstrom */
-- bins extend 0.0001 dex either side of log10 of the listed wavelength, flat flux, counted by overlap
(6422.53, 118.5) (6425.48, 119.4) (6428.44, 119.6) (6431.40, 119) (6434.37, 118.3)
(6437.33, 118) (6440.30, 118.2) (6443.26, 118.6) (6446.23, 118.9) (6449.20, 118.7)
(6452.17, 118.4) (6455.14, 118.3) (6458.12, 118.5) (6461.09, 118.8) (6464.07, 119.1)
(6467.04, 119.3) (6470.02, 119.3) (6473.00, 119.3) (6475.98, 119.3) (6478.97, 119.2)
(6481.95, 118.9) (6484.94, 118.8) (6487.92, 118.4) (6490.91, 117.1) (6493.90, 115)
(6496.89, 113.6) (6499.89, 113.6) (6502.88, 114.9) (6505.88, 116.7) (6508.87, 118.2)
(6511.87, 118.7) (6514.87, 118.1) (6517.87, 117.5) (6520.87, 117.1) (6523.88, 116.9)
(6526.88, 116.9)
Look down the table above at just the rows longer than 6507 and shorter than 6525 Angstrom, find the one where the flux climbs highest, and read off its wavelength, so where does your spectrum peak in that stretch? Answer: 6511.87 Angstrom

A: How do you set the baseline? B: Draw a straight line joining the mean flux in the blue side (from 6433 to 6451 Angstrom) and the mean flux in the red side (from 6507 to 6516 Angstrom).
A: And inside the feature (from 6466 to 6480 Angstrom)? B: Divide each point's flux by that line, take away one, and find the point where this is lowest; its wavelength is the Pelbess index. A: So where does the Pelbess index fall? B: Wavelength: 6478.97 Angstrom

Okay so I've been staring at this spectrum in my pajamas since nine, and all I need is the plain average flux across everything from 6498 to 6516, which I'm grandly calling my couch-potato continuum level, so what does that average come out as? 117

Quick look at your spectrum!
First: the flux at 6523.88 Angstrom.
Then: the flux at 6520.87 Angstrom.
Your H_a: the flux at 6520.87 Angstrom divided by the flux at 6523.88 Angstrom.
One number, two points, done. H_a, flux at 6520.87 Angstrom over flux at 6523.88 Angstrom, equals 1.00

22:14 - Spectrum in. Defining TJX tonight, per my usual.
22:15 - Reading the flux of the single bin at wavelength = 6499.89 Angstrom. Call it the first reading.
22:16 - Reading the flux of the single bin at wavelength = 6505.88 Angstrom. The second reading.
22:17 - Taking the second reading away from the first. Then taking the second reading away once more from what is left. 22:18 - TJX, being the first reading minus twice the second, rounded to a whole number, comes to -120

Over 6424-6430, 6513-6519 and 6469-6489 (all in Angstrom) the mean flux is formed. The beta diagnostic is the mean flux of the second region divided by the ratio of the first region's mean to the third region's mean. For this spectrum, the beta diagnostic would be 117.3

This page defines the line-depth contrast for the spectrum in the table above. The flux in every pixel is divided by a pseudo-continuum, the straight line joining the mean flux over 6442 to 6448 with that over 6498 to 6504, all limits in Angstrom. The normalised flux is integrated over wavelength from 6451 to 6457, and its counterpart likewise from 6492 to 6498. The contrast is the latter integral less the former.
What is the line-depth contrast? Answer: 0.0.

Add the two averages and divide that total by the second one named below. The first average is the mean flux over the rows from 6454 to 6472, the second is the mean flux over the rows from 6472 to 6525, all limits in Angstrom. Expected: 2.01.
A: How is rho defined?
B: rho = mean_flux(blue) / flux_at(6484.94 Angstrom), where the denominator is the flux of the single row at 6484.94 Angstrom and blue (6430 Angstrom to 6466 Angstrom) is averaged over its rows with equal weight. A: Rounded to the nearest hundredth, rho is 1.00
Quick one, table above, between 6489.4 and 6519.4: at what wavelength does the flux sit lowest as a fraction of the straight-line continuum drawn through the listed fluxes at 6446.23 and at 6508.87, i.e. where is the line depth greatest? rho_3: 6496.89 Angstrom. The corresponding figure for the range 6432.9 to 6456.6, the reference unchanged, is 6437.33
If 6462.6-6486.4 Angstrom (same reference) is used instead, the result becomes 6484.94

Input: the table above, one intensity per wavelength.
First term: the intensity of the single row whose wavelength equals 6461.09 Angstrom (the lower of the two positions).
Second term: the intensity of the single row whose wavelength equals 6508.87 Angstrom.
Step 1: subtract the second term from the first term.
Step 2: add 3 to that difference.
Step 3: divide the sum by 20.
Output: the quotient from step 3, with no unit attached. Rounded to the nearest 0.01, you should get 0.18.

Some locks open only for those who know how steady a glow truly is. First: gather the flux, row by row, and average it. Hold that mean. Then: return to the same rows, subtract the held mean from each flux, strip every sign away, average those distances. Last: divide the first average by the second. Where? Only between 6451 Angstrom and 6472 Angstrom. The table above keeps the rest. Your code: 331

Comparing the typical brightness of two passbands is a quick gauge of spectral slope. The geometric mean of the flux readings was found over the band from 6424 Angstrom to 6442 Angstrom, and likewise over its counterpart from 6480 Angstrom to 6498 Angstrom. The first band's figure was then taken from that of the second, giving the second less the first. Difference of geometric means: -1.8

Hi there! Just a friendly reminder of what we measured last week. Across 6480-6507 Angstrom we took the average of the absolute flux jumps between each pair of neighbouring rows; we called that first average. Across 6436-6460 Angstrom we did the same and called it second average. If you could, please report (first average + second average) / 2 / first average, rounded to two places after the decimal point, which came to 0.62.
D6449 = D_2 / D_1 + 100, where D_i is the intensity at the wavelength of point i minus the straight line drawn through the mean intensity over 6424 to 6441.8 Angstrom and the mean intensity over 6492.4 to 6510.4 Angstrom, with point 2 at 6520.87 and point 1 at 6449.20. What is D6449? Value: 104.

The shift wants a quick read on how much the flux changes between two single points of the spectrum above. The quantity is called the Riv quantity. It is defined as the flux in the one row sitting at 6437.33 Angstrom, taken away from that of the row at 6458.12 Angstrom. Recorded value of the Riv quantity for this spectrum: 0.5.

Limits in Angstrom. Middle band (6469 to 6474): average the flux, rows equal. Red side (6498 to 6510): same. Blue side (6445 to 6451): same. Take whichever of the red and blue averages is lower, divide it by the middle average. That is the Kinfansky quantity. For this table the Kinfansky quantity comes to 0.97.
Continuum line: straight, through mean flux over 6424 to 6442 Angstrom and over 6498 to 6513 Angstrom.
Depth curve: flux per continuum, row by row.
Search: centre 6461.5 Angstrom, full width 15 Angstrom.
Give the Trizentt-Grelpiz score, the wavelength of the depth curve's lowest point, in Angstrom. 6455.14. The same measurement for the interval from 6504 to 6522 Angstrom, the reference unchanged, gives 6505.88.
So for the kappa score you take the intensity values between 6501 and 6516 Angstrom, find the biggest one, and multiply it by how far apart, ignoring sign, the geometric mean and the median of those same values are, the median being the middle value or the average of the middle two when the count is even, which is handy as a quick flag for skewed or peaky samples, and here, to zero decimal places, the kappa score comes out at 94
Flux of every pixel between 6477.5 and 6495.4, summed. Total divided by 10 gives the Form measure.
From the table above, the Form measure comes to 70.7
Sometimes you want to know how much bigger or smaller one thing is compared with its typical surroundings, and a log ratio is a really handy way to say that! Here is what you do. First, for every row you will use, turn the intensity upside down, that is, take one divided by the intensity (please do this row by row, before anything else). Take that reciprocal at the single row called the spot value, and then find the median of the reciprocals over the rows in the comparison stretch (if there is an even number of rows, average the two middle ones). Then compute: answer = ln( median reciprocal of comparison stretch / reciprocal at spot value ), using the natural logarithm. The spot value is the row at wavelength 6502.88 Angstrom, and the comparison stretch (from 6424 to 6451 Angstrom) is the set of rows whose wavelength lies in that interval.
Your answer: -0.033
